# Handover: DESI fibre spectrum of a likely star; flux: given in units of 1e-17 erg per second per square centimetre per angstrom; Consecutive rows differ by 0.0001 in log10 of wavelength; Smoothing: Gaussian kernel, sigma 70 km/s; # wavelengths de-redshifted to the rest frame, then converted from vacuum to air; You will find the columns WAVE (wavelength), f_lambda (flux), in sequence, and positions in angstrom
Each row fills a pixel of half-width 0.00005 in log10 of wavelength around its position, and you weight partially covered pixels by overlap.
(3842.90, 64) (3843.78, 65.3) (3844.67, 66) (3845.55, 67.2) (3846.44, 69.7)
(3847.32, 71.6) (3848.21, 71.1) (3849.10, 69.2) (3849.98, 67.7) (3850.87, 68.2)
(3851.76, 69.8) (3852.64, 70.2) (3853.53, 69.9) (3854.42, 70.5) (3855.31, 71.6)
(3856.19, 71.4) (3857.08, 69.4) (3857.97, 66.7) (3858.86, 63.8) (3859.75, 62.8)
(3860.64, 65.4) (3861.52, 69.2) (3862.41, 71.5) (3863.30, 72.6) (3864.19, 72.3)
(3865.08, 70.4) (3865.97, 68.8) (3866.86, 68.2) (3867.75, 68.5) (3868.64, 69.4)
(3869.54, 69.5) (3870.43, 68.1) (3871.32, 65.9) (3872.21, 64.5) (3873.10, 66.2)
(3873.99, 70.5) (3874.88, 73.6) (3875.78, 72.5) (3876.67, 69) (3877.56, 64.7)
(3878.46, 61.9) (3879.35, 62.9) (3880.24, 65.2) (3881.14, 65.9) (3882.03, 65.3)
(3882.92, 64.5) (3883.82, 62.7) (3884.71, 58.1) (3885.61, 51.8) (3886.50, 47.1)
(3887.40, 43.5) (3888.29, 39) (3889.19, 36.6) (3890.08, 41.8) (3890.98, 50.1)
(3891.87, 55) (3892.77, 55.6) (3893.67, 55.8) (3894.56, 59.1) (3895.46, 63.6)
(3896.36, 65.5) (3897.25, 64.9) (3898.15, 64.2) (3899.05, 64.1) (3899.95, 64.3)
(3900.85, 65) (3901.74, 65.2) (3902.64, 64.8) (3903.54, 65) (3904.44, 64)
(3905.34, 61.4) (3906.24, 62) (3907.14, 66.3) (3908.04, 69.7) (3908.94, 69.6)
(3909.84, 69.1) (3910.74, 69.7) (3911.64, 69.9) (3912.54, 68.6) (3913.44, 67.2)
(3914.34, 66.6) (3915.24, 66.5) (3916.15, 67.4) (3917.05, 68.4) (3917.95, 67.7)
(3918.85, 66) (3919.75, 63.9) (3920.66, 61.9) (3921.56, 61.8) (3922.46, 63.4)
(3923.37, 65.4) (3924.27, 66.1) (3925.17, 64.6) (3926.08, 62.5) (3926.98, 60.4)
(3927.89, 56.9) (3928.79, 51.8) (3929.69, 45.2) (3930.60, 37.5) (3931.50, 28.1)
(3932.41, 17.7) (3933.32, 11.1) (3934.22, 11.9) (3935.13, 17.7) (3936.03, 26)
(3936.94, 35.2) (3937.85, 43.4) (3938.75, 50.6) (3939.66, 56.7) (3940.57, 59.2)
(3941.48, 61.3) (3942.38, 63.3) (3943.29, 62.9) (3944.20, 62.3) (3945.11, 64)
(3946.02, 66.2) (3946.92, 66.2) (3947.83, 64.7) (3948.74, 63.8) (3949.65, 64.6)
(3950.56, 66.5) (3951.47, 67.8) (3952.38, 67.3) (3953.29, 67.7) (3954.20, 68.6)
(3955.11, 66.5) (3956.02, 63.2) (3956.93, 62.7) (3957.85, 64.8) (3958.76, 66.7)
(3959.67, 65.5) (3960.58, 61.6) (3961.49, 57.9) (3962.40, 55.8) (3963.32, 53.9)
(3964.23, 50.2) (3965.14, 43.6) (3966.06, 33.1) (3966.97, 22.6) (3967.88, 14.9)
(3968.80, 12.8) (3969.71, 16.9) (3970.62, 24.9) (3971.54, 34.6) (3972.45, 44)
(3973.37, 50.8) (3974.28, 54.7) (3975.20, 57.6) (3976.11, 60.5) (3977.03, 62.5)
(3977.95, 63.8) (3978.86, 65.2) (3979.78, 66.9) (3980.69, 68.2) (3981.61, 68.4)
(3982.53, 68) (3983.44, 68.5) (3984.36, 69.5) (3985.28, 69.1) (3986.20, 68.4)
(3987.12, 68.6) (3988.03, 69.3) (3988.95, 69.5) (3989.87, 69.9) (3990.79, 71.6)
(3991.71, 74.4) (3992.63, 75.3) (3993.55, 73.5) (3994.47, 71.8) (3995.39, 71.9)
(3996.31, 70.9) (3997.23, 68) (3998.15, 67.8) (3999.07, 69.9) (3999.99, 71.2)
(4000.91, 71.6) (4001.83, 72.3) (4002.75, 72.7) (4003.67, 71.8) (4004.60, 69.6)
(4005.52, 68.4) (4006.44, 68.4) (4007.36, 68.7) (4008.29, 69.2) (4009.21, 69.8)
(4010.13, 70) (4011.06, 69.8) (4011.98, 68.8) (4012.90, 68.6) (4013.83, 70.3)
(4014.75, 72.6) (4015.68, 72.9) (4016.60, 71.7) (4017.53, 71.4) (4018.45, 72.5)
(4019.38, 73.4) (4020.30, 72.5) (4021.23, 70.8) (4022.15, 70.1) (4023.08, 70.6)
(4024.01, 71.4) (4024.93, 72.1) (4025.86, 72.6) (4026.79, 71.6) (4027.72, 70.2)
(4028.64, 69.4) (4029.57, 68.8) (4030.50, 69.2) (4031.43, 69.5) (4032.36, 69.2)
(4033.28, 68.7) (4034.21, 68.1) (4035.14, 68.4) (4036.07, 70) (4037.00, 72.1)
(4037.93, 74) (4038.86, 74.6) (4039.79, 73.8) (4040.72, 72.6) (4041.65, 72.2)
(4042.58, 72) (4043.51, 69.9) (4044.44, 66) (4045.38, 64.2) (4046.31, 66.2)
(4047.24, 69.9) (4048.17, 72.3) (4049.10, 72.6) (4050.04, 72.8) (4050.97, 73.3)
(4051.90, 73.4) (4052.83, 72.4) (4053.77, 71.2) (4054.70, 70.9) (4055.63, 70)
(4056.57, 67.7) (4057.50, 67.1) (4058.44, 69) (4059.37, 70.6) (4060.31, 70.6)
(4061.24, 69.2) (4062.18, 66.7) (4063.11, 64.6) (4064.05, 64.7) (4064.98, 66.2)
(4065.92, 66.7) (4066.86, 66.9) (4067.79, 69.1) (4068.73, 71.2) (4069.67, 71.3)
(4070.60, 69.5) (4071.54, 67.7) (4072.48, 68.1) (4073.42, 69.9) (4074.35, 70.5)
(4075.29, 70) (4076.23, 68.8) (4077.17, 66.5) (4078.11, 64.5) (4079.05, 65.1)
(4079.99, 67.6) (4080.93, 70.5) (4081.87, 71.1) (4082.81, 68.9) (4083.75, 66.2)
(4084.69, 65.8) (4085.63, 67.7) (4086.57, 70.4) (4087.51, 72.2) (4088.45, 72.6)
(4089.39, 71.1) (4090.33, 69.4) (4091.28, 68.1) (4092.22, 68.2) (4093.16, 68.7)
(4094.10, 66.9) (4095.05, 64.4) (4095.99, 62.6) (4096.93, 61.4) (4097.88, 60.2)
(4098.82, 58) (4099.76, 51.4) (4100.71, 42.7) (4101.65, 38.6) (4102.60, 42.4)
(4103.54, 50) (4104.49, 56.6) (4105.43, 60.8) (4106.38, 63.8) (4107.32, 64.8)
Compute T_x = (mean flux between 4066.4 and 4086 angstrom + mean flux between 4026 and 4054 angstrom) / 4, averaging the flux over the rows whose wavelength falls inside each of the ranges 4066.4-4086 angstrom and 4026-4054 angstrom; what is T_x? 34.8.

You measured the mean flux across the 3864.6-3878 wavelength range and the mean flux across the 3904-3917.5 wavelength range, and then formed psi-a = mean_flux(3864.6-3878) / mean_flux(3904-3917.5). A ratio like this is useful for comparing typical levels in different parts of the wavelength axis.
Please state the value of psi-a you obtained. 1.02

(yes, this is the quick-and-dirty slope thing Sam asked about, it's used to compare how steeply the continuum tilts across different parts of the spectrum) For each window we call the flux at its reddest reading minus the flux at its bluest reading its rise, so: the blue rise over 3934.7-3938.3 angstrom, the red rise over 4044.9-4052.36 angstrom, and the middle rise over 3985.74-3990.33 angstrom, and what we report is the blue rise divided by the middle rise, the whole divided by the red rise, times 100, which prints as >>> 186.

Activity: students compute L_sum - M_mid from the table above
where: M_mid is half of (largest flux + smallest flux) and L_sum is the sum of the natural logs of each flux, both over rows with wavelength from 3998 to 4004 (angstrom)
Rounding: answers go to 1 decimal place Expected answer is -40.4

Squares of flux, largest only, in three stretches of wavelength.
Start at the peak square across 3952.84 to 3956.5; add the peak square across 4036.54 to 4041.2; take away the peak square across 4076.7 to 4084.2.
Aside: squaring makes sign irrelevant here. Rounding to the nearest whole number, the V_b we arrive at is 5216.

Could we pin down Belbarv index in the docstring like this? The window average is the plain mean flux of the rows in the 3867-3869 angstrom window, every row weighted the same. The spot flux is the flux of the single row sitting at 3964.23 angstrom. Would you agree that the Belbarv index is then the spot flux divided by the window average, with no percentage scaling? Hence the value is 0.73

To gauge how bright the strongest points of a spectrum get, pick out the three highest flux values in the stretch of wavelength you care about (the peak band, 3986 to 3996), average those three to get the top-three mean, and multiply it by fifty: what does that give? 3720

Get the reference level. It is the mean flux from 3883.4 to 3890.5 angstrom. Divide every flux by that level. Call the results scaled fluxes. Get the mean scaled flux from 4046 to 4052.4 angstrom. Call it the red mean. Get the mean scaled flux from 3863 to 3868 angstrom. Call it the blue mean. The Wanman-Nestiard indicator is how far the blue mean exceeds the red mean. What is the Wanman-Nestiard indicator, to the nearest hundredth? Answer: -0.03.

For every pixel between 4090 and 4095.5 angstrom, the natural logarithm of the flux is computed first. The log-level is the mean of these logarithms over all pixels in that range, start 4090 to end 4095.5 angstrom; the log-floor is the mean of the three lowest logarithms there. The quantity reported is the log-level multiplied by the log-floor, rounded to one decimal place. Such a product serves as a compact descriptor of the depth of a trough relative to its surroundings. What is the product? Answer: 17.7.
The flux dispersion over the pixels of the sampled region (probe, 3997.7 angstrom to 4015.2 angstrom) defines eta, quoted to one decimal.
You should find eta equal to 1.5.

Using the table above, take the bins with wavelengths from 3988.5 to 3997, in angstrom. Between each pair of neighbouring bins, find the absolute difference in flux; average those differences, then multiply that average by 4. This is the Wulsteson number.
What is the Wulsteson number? 5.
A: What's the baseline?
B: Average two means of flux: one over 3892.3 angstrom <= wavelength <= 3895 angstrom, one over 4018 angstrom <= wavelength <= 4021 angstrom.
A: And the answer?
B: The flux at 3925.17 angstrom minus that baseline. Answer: 0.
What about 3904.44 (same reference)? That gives -1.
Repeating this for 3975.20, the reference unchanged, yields -7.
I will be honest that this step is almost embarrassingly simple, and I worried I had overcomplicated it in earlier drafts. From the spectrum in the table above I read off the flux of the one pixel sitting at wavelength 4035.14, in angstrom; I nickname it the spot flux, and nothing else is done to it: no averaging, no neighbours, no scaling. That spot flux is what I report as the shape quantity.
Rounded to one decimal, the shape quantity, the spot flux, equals 68.4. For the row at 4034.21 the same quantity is 68.1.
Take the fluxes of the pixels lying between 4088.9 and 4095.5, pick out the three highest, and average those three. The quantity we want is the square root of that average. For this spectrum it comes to 8.4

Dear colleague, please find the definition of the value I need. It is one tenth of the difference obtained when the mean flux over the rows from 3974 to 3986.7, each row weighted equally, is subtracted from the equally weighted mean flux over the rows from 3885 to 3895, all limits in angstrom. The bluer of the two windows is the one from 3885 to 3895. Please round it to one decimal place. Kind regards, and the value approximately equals -1.6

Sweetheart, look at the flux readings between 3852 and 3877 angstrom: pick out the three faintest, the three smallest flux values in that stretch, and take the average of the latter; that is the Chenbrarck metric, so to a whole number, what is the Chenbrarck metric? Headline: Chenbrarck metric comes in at 64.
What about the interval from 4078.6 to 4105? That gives 41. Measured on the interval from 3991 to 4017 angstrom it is 68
